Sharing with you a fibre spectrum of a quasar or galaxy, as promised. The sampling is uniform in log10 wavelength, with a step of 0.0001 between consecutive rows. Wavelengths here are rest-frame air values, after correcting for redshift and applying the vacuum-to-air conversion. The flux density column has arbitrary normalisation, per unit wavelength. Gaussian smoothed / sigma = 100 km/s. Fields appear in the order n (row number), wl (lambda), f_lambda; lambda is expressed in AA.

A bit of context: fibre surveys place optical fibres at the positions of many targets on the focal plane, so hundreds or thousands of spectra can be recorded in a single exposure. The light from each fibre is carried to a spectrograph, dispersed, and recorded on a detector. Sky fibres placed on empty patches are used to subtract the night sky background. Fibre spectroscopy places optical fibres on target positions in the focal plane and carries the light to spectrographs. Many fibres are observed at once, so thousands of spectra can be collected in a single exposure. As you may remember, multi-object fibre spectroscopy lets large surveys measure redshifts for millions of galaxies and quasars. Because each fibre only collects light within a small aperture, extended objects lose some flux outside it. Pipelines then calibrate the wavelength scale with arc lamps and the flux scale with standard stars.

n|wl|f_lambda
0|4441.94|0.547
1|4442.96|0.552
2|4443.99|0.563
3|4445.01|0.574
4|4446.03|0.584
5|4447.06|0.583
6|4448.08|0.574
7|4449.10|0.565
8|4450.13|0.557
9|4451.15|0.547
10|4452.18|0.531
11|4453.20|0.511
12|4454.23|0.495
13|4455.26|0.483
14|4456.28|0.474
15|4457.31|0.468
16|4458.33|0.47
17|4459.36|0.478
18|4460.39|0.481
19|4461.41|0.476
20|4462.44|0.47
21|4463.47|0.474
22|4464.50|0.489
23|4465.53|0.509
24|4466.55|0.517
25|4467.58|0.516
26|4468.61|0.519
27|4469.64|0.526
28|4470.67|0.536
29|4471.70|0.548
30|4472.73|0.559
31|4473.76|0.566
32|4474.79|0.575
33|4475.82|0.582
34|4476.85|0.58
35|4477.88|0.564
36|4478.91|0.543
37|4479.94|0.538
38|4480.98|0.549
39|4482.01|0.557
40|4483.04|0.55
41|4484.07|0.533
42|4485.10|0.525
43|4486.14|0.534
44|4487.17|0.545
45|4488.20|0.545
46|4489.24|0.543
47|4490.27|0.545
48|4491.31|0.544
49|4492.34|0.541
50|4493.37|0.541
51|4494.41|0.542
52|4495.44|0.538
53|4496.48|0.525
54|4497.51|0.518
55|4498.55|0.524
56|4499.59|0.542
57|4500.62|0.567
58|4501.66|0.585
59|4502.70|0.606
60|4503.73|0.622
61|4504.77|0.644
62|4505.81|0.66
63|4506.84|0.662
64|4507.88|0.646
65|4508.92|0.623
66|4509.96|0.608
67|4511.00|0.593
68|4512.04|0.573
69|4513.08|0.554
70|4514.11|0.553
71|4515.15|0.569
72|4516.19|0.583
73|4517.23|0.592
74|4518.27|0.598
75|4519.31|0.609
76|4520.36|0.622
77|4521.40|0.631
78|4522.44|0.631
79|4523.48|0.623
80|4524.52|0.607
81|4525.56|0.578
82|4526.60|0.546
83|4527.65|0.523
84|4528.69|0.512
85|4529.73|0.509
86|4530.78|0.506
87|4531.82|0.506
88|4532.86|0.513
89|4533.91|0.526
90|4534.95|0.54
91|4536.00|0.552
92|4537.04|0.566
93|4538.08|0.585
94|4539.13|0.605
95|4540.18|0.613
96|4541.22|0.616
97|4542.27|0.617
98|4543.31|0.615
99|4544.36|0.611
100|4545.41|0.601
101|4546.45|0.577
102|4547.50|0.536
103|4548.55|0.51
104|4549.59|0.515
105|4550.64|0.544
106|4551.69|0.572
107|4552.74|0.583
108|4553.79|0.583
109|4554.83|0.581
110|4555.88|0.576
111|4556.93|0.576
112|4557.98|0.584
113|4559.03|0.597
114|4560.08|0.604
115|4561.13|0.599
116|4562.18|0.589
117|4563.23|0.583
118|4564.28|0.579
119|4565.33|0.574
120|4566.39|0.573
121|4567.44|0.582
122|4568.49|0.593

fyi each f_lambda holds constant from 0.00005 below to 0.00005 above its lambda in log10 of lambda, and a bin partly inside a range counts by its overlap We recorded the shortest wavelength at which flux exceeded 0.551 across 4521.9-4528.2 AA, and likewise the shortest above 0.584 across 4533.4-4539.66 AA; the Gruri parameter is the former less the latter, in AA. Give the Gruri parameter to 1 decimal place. -15.6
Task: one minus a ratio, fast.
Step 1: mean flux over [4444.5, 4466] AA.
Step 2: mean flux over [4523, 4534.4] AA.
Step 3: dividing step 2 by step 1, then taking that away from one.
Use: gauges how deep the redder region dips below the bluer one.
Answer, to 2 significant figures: -0.052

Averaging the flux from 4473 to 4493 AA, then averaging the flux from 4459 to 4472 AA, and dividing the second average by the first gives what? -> 0.91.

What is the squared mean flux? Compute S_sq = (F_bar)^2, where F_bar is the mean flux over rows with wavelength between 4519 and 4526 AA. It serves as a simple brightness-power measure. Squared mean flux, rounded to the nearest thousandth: 0.378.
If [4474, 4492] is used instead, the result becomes 0.303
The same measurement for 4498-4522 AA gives 0.358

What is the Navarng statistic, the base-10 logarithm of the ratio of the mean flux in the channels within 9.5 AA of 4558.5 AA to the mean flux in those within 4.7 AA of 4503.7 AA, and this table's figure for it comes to -0.027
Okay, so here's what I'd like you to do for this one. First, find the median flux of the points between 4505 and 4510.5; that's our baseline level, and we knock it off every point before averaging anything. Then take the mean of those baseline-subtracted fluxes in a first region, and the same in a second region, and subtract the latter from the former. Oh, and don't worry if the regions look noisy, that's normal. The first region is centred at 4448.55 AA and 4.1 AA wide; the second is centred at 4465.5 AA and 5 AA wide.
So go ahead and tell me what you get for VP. 0.069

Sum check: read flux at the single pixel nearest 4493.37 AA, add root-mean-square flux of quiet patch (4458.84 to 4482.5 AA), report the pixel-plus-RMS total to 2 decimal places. 1.07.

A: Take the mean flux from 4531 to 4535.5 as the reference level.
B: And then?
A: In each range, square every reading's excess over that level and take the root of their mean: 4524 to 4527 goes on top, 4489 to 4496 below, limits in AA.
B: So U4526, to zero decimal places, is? 3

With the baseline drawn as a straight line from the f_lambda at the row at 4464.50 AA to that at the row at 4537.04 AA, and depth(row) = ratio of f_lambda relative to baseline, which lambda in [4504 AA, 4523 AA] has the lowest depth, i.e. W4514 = 4514.11 AA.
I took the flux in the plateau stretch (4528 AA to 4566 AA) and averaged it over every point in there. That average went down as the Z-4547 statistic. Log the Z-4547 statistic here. 0.568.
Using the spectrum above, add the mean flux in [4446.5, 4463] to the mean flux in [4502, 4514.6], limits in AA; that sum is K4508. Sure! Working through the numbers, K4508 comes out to 1.12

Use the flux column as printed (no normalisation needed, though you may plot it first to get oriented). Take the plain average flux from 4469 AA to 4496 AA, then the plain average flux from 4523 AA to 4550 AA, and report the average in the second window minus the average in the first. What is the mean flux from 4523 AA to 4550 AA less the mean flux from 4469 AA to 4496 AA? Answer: 0.014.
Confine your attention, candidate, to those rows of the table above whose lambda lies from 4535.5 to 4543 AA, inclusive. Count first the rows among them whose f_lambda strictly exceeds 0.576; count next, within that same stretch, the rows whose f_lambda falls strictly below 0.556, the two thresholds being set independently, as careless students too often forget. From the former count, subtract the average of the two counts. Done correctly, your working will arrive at 2.0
